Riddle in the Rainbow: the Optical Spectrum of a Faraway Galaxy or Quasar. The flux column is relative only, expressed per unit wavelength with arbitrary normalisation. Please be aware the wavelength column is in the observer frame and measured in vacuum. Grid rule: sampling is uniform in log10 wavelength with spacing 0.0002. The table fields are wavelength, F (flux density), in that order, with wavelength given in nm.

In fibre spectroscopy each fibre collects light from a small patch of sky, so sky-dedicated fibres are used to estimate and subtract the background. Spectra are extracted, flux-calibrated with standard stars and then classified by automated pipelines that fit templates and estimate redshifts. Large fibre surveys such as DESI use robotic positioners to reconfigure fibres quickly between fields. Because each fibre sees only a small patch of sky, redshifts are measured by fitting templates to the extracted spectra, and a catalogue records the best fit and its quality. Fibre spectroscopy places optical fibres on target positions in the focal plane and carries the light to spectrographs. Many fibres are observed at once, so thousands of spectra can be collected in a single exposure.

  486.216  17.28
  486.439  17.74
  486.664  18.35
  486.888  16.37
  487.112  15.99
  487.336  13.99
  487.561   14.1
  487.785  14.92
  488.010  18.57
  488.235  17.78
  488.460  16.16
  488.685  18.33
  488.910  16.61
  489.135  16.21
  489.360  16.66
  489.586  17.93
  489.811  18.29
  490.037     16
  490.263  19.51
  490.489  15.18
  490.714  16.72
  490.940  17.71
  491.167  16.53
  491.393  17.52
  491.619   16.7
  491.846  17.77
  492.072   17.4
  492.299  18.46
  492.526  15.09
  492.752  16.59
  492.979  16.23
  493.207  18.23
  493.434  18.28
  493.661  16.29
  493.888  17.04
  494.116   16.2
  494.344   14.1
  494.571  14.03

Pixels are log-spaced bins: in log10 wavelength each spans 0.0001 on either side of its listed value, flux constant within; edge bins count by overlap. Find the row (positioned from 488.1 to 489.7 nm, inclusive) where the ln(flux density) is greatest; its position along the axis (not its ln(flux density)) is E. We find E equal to 488.685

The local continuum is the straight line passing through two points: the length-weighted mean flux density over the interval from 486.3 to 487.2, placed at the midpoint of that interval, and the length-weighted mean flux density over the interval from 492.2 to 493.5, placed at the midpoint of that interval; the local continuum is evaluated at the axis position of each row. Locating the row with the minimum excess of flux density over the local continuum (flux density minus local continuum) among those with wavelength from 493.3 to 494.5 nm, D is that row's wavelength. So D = 494.344 nm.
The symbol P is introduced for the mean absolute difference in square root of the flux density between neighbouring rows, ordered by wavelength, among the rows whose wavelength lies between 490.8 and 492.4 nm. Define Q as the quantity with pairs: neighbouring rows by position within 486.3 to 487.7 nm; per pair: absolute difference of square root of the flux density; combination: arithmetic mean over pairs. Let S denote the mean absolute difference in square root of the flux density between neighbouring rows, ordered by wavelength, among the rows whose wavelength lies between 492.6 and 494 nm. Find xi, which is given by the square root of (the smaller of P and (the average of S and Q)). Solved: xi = 0.332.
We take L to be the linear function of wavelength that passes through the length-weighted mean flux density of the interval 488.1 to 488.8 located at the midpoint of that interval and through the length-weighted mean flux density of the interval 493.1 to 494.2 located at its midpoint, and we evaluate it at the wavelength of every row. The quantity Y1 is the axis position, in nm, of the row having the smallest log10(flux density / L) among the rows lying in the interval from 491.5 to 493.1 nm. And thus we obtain 492.526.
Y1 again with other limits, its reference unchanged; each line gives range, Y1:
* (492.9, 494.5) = 494.344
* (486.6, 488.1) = 487.336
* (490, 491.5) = 490.489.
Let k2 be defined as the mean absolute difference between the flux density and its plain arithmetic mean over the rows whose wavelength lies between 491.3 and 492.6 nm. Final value 0.84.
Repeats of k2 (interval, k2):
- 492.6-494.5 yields 0.92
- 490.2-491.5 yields 1.05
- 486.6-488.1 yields 1.48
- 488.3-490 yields 0.87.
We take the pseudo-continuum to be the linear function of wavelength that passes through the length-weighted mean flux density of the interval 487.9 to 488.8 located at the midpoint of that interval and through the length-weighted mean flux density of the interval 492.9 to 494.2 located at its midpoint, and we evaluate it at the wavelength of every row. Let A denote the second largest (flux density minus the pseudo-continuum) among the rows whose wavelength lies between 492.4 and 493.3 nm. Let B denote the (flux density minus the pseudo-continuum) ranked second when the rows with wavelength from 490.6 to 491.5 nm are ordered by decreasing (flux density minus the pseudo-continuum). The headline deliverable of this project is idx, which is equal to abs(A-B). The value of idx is 0.8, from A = -0.6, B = 0.2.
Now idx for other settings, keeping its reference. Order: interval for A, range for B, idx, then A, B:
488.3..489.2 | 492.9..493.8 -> 2.1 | -1.0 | 1.1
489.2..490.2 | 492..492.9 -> 0.2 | 0.4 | 0.1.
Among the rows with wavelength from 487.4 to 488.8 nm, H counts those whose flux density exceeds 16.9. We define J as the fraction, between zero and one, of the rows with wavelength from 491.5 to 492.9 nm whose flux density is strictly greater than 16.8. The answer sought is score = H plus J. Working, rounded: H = 3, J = 0.50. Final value 3.5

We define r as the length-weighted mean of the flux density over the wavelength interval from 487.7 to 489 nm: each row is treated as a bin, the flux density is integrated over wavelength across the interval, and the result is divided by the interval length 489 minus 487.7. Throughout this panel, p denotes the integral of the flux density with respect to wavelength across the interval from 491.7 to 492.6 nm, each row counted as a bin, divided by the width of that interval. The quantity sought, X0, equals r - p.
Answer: -0.1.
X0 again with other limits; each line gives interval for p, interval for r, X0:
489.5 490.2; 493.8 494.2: -0.9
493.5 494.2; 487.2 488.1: -1.3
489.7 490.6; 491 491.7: -0.3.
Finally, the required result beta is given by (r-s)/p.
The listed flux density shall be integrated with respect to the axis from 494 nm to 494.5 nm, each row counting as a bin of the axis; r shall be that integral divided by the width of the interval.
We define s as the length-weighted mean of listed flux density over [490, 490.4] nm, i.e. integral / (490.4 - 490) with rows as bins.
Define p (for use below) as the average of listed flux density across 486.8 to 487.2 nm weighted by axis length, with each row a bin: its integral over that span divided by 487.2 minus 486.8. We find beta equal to -0.18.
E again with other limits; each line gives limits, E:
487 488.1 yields 488.010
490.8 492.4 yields 492.299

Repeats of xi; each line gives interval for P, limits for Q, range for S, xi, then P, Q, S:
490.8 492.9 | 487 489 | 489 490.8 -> 0.397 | 0.16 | 0.198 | 0.24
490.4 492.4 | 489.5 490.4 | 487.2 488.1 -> 0.349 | 0.12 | 0.245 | 0.19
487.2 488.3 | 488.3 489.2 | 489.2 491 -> 0.407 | 0.17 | 0.172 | 0.25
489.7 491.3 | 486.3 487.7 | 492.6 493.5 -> 0.334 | 0.28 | 0.126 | 0.10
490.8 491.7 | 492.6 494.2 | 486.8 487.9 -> 0.338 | 0.12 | 0.121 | 0.11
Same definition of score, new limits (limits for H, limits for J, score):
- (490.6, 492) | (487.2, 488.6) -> 3.3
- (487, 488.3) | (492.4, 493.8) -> 2.3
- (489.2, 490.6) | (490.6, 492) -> 3.5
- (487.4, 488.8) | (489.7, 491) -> 3.5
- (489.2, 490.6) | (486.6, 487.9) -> 3.2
